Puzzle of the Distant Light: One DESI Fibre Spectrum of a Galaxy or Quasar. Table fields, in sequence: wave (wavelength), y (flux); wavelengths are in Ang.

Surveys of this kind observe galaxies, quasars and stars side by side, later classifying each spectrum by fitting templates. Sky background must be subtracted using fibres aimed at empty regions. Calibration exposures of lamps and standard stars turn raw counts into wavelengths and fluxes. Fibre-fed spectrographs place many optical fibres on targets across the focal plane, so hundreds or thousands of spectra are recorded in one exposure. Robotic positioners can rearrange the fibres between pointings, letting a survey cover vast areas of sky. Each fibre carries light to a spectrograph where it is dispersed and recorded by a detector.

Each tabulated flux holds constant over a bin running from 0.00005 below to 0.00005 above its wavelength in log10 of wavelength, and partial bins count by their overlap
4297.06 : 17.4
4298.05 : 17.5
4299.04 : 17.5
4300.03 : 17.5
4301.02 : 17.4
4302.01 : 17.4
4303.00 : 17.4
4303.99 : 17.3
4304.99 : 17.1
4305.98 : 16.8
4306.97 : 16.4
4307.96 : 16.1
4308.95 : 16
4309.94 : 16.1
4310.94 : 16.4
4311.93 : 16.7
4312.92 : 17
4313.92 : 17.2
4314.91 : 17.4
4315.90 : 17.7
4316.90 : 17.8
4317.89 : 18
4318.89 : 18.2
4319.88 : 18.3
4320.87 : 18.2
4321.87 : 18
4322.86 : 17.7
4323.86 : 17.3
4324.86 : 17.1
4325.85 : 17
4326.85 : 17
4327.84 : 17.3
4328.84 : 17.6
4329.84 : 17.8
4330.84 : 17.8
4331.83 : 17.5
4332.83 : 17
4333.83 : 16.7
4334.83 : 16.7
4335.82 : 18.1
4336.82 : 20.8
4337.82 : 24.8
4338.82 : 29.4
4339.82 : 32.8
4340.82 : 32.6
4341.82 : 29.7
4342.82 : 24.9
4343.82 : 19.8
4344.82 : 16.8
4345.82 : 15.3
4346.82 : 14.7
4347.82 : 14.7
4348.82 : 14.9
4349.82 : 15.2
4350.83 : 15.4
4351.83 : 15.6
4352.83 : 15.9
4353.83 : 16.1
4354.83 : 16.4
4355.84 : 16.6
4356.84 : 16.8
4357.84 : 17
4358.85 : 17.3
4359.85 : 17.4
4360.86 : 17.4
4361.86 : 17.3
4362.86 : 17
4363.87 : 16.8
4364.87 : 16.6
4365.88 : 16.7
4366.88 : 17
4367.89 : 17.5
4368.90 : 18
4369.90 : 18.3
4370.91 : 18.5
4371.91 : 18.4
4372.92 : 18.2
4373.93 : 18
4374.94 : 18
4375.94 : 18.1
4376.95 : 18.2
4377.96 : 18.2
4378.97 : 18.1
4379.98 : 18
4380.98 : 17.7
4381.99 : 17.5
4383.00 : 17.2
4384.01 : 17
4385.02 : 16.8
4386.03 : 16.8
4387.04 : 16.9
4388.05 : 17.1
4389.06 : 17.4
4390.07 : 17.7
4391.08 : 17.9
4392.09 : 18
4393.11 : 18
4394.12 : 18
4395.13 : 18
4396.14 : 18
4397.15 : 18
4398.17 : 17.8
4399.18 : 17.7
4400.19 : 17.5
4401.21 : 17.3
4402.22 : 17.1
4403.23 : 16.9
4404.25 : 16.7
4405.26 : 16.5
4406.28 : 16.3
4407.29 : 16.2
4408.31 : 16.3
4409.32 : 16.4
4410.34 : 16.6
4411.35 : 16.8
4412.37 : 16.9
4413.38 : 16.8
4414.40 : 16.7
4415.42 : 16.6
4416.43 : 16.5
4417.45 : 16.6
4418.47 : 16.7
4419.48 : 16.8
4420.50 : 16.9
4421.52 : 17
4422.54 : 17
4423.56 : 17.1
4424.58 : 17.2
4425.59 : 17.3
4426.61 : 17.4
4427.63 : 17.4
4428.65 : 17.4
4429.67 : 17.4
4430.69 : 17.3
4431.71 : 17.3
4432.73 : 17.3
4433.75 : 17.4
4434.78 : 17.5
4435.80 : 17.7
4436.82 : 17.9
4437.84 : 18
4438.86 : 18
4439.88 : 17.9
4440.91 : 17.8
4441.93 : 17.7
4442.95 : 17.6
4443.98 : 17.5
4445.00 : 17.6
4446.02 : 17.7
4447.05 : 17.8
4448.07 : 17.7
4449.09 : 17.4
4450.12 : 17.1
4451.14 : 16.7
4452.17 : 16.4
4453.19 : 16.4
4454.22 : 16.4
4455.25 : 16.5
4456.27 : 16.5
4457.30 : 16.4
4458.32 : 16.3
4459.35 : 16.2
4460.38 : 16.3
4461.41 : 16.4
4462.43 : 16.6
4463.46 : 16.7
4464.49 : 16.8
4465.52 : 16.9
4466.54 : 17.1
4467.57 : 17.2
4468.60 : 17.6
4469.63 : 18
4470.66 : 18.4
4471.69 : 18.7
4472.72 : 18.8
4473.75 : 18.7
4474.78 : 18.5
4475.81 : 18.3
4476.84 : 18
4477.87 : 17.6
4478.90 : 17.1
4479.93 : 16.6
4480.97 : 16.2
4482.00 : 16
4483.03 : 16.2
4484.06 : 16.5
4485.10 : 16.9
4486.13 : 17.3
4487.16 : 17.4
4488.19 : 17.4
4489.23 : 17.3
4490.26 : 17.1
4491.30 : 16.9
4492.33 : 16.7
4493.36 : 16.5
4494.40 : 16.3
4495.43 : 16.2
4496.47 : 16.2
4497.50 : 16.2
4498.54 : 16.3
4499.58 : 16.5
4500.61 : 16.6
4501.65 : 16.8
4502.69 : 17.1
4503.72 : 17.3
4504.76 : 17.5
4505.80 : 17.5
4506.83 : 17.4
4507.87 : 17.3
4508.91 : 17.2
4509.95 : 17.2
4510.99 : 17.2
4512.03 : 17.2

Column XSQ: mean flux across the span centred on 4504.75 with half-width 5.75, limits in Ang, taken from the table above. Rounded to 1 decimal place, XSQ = 17.1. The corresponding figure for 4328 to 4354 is 19.6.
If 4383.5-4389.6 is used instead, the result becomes 17.0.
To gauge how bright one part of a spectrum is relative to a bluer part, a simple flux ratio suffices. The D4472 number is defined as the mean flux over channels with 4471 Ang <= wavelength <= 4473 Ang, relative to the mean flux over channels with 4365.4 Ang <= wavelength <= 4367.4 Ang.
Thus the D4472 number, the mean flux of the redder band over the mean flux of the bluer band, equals 1.11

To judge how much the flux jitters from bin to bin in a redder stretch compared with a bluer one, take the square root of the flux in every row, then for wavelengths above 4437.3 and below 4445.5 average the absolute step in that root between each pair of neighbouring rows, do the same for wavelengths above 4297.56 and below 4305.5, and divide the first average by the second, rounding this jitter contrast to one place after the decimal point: 1.5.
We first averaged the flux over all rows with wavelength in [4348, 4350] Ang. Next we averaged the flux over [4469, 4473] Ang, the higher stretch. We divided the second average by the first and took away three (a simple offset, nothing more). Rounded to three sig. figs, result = -1.77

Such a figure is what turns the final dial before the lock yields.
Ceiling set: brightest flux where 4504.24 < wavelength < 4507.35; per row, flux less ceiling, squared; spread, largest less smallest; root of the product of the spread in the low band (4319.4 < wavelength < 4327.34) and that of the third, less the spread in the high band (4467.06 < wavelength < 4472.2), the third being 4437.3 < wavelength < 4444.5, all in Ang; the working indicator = -1.0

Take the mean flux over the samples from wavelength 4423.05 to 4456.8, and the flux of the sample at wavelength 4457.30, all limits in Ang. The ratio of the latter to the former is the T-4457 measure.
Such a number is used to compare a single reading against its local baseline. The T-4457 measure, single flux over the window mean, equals 0.95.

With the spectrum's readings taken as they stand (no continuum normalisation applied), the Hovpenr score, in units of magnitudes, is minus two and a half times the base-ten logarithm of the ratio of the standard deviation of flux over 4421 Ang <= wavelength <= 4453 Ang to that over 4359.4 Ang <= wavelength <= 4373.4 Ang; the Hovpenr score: 0.6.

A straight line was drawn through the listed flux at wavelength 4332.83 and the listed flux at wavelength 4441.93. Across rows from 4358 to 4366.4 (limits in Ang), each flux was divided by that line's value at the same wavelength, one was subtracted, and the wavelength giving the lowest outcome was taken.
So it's 4364.87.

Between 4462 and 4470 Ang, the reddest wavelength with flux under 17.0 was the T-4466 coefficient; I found 4465.52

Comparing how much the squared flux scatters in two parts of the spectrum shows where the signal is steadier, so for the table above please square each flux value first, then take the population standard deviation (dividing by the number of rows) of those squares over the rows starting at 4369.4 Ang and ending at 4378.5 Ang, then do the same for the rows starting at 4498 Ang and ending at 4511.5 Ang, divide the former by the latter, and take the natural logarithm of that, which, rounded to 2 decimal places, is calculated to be -0.79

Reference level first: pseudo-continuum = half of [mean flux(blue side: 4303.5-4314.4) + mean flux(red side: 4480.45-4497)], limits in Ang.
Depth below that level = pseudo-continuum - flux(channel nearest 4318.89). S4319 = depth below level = -1.5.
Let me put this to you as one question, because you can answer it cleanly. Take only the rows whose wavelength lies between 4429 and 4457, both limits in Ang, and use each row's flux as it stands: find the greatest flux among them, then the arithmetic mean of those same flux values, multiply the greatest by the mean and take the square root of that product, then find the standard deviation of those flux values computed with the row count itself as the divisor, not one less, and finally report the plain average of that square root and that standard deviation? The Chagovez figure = 9.1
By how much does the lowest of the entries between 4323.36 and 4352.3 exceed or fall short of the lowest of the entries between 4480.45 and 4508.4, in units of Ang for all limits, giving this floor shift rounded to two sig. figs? -1.3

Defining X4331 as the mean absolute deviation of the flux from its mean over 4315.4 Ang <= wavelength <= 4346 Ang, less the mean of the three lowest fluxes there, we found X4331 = -12.6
